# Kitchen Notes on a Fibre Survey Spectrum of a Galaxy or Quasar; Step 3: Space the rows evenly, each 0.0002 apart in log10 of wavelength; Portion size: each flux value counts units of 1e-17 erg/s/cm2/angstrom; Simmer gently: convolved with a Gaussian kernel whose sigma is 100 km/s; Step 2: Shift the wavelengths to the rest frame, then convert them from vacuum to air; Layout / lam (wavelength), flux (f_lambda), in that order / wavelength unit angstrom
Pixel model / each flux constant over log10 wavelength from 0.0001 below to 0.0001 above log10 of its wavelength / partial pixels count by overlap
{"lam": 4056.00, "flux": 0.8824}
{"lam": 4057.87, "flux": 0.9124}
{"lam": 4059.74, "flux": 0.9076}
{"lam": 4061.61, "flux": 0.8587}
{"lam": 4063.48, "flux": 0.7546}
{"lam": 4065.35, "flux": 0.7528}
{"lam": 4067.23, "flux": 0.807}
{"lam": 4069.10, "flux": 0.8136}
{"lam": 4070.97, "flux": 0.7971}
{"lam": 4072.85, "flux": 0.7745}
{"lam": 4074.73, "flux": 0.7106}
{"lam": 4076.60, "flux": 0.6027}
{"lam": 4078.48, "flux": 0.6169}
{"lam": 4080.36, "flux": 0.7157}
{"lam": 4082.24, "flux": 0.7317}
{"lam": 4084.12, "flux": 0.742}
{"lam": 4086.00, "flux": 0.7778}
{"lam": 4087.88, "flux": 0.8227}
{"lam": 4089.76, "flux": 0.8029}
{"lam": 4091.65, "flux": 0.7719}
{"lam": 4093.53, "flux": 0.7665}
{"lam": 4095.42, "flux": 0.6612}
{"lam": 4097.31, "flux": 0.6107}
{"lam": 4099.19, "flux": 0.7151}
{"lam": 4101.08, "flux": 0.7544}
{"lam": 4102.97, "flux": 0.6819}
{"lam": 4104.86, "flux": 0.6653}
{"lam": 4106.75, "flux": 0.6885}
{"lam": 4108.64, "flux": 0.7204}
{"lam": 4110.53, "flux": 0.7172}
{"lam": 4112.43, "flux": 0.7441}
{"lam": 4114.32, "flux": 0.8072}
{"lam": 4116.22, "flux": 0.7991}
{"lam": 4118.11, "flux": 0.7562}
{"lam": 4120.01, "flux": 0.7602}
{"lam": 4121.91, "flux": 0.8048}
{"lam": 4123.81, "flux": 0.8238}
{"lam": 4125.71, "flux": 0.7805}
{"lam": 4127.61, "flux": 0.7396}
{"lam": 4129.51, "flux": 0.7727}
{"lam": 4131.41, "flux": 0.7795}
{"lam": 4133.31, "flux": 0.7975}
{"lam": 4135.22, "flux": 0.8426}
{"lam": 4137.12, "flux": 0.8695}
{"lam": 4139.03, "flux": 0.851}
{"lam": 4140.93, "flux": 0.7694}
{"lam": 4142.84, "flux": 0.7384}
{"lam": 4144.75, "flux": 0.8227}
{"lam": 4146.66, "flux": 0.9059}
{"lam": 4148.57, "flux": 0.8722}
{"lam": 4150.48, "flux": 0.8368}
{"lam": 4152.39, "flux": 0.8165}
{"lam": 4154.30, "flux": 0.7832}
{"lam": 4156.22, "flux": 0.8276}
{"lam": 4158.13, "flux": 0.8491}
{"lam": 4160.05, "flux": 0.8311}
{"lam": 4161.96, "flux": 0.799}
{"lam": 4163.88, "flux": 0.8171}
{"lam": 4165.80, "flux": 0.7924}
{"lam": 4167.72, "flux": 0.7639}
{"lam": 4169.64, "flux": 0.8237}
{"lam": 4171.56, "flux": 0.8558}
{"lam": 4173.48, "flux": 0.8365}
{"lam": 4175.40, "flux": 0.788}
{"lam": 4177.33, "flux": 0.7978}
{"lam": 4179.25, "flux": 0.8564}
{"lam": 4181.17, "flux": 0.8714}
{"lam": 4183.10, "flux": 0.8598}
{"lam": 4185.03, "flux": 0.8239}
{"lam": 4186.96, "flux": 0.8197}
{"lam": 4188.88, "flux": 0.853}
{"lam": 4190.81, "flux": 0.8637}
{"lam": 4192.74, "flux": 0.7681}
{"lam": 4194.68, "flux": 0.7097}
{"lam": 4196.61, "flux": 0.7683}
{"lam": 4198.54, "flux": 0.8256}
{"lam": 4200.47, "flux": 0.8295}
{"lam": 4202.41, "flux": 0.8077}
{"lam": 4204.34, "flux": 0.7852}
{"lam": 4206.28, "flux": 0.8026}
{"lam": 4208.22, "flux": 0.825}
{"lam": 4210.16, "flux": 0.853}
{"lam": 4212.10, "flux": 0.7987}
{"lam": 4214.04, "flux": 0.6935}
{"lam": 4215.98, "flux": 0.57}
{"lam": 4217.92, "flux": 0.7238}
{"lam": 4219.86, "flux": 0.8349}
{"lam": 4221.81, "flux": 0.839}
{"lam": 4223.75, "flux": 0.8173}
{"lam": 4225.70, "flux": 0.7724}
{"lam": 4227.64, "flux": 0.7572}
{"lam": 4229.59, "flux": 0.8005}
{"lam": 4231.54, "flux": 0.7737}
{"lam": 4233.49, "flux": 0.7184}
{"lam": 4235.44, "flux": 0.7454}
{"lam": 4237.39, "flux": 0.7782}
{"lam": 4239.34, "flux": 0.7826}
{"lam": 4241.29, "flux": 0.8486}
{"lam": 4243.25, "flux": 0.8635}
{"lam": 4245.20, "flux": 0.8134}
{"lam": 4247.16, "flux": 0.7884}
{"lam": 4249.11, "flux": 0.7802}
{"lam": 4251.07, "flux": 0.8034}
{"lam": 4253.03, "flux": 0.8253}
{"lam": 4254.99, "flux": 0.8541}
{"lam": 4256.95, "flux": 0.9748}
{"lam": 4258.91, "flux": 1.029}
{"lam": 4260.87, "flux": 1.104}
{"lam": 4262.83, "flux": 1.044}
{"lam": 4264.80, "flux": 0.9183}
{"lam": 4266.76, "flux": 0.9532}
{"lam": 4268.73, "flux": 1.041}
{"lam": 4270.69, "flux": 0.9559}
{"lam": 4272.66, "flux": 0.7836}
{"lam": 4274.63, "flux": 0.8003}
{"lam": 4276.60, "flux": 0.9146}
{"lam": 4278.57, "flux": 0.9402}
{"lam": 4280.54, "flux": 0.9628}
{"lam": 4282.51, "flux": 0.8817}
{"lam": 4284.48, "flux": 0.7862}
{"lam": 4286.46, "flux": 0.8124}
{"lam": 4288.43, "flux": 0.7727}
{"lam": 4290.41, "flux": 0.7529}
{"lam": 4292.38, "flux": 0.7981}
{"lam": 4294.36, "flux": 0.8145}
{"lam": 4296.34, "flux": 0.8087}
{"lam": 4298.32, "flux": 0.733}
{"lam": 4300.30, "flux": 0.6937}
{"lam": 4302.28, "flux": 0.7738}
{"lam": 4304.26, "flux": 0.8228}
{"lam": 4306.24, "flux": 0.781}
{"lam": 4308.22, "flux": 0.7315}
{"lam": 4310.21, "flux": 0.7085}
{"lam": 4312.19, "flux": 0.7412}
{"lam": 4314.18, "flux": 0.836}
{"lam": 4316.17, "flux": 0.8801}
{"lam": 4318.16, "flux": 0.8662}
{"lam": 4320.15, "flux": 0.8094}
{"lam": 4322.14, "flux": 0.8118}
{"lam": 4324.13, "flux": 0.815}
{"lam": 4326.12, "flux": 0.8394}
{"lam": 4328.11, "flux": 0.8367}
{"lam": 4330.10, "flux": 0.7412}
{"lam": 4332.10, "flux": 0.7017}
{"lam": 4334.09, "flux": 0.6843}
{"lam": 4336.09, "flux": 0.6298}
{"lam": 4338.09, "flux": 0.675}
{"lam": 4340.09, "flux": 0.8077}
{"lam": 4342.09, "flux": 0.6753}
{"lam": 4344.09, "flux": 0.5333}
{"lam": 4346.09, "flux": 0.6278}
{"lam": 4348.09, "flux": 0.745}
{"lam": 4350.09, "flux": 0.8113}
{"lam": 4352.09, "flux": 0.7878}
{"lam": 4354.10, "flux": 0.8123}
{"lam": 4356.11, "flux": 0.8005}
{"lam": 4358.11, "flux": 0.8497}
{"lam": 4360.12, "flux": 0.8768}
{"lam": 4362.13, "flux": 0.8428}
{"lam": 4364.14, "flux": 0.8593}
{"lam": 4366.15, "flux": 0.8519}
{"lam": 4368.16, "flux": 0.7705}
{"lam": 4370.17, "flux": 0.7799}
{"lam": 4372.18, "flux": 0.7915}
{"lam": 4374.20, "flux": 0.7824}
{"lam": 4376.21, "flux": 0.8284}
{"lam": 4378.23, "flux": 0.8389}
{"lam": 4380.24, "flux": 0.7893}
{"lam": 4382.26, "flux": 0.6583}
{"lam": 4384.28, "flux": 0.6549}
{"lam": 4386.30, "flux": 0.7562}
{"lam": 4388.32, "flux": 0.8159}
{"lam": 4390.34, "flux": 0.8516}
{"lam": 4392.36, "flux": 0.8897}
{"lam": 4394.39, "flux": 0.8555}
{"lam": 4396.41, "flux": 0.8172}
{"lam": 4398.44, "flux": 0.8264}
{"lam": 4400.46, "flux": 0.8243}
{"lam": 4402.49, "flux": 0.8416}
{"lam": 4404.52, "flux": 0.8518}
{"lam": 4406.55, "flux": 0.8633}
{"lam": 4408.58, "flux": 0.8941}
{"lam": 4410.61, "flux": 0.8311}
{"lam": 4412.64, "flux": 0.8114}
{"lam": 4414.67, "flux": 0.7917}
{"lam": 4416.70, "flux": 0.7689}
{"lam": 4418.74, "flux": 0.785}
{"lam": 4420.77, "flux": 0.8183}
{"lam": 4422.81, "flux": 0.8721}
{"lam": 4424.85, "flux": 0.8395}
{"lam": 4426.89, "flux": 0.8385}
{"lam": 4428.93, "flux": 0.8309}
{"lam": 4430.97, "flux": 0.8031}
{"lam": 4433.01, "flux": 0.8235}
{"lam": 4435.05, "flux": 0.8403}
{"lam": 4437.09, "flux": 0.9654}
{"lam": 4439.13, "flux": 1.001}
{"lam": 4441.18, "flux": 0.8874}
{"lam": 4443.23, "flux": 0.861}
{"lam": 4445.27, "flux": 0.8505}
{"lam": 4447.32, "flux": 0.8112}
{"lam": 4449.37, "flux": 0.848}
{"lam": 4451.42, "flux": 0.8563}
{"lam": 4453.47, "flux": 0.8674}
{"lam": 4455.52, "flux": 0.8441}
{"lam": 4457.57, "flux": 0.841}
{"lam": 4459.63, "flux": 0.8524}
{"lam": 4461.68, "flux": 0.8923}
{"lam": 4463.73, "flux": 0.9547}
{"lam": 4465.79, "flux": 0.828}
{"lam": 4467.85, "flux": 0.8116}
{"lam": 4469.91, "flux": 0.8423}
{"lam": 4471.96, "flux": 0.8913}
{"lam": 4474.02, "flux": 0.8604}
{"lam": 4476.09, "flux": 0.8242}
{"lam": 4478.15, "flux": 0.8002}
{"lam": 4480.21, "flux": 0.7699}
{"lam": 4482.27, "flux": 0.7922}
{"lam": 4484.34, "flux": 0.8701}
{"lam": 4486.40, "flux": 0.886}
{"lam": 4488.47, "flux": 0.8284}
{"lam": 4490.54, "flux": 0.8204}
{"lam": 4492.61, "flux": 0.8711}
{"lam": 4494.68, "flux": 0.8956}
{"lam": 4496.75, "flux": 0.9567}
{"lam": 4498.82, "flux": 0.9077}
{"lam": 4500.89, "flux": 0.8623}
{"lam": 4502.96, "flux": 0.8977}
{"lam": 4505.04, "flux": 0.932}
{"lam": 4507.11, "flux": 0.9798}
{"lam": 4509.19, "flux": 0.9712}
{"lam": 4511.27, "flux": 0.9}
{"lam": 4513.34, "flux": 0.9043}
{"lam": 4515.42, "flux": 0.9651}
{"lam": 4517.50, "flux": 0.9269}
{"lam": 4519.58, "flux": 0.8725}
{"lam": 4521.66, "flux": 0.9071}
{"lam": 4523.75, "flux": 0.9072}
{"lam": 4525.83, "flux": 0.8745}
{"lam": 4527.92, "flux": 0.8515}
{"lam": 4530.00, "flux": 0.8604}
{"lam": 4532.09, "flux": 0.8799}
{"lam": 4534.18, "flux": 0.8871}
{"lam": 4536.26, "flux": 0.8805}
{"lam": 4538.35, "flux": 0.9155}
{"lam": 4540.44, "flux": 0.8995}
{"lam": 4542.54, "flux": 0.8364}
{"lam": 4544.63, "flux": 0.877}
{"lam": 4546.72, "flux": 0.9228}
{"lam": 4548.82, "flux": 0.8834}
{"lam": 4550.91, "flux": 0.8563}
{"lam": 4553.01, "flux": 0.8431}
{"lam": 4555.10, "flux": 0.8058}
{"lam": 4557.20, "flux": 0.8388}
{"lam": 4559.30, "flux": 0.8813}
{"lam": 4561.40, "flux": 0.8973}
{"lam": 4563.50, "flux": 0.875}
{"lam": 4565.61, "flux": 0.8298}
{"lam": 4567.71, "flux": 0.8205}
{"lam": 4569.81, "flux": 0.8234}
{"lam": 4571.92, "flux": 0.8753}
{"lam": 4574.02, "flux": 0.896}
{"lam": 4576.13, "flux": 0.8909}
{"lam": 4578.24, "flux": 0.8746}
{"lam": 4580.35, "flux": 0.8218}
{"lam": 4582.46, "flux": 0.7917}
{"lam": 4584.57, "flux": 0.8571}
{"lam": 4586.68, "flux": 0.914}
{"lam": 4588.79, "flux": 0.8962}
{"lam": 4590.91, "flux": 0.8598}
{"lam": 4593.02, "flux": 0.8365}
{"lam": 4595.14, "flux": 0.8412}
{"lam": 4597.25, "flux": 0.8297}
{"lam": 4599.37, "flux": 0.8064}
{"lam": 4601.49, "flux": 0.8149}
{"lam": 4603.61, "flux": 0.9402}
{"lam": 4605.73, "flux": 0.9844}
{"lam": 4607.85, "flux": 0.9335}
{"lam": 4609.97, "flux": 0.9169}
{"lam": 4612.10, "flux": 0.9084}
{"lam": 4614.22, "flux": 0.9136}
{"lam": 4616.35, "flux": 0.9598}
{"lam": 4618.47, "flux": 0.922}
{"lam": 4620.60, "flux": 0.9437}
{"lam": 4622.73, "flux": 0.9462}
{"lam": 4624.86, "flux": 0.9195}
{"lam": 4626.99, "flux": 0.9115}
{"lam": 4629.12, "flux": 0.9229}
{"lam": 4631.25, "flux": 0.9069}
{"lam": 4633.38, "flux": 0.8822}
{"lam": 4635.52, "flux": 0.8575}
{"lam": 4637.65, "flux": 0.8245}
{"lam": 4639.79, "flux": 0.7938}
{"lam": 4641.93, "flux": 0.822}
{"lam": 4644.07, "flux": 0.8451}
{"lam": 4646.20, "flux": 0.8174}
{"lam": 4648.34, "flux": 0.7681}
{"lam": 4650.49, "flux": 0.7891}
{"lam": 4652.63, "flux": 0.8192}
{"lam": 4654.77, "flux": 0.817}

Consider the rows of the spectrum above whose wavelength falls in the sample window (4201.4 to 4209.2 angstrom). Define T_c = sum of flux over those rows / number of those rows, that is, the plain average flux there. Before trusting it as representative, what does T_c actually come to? 0.805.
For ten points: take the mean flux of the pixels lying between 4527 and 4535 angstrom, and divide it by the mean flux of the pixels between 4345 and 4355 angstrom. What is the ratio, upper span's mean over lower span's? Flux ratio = 1.15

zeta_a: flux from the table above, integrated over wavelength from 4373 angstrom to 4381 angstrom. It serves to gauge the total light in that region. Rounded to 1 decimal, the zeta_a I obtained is 6.5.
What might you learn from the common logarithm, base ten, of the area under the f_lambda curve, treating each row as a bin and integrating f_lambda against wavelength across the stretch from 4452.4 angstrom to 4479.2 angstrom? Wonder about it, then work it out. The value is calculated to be 1.36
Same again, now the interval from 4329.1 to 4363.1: 1.40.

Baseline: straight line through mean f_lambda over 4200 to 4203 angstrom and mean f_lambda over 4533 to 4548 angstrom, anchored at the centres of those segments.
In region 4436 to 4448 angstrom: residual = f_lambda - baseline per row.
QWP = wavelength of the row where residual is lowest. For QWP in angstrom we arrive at 4447.32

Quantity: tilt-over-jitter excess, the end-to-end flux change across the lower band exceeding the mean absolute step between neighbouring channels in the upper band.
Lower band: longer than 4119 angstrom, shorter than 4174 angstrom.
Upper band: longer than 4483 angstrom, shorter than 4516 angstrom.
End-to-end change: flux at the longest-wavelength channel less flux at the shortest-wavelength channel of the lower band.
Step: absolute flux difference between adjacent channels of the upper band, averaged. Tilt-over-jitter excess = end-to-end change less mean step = 0.04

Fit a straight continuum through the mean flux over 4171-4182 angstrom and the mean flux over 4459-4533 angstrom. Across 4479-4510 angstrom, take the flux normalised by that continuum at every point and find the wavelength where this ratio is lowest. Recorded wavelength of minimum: 4480.21 angstrom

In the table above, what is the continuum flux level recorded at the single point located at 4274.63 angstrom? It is 0.8003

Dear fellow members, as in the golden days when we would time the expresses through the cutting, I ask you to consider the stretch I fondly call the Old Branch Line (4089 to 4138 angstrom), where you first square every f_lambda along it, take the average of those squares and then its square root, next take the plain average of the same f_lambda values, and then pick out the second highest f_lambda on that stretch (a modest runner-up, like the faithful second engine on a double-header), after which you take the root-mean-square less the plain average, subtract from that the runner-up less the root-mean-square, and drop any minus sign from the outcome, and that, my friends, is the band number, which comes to 0.083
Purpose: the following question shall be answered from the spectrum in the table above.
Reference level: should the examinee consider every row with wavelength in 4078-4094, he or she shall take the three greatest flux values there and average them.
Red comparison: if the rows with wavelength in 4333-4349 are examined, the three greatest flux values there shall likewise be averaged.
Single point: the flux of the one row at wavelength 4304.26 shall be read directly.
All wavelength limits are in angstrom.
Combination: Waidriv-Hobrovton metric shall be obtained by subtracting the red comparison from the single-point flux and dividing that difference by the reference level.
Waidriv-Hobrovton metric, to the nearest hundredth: 0.10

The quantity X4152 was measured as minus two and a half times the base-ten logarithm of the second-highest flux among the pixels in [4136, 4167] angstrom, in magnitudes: 0.148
